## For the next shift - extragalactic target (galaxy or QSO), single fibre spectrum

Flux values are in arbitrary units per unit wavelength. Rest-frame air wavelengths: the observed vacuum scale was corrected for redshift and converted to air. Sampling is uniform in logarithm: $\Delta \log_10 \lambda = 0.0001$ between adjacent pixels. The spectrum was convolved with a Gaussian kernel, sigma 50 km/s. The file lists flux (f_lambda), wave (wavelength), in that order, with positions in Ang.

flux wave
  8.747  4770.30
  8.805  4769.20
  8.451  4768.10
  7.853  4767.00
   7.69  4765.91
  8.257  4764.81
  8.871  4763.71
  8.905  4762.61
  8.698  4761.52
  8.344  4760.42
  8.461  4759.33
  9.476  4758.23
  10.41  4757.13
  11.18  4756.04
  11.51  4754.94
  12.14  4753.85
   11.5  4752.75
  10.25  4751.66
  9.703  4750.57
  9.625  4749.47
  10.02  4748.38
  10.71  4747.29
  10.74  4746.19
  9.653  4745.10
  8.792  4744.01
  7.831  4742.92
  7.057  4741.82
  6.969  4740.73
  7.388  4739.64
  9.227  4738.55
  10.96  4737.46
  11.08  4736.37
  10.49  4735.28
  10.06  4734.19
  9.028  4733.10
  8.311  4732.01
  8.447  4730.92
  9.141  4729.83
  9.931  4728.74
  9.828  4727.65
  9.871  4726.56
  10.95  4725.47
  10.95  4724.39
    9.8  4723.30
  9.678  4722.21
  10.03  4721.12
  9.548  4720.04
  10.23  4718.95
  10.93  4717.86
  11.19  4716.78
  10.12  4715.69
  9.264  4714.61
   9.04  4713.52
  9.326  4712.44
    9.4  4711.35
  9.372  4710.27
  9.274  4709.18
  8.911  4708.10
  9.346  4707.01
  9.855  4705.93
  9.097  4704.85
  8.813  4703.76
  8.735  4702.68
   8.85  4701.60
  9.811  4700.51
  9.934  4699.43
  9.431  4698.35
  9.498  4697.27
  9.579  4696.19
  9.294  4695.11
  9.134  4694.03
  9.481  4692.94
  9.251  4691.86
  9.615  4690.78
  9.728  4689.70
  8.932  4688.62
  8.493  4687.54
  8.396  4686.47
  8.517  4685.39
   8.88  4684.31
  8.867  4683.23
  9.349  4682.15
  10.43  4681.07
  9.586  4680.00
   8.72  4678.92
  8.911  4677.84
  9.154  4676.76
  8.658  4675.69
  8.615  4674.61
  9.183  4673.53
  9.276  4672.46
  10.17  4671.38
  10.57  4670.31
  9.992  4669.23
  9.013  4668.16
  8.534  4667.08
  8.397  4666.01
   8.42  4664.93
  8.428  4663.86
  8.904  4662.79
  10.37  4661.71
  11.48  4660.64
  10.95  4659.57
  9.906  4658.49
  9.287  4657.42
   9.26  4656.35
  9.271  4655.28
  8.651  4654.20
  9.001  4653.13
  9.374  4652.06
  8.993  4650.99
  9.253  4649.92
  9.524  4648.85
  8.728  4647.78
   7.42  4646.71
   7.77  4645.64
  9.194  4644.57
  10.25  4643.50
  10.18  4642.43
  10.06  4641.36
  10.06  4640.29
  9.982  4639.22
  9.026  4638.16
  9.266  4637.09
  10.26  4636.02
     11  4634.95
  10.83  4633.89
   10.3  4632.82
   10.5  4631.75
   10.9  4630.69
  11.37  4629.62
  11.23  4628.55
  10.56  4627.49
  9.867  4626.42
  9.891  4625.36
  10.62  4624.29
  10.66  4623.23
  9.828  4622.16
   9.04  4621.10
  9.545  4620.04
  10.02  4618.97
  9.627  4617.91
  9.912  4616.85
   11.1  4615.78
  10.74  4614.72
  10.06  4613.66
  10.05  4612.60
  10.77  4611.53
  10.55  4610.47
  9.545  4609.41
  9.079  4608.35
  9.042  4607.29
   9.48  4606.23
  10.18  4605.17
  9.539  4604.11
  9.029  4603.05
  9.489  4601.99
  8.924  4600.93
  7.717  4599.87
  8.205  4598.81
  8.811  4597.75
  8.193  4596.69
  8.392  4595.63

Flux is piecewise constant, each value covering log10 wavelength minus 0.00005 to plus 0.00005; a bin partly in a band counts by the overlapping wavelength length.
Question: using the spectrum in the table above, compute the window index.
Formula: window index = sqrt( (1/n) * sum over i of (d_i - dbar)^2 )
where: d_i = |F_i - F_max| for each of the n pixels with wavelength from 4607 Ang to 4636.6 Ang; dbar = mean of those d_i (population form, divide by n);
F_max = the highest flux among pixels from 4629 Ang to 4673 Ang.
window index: 0.65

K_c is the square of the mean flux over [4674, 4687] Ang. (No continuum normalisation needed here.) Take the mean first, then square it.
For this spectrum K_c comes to 81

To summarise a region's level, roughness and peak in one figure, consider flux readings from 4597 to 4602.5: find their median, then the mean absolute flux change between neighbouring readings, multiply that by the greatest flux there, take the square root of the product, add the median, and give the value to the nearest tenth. 11.4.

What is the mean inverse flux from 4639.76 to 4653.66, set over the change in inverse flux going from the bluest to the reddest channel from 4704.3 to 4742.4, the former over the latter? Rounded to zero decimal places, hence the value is 3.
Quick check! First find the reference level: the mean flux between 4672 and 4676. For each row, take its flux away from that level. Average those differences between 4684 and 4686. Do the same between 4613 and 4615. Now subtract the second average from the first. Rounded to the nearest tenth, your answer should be 1.7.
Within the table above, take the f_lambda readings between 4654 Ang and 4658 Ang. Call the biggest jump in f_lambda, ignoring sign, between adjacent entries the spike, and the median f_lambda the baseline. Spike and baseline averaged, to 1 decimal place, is 4.9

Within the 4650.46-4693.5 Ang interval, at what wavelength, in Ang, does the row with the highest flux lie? 4660.64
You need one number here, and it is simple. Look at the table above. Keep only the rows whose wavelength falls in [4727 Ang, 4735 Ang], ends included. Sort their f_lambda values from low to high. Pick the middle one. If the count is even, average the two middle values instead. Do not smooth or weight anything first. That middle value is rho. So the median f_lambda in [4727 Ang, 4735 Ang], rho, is 9.1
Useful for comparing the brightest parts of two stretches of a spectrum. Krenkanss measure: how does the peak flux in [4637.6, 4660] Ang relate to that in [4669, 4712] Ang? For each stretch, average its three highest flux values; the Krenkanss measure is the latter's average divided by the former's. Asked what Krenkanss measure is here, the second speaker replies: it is 0.99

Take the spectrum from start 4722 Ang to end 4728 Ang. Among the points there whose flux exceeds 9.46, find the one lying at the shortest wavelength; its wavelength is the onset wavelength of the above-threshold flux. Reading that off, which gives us 4722.21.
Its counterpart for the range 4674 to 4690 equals 4680.00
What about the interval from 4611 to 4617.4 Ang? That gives 4611.53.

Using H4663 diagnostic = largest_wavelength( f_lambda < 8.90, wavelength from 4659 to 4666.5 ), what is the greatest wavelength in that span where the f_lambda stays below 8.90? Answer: 4666.01 Ang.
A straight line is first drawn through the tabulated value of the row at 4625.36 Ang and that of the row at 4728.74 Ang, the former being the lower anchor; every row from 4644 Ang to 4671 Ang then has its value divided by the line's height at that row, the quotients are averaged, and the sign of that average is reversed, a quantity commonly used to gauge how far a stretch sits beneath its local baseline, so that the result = -0.93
